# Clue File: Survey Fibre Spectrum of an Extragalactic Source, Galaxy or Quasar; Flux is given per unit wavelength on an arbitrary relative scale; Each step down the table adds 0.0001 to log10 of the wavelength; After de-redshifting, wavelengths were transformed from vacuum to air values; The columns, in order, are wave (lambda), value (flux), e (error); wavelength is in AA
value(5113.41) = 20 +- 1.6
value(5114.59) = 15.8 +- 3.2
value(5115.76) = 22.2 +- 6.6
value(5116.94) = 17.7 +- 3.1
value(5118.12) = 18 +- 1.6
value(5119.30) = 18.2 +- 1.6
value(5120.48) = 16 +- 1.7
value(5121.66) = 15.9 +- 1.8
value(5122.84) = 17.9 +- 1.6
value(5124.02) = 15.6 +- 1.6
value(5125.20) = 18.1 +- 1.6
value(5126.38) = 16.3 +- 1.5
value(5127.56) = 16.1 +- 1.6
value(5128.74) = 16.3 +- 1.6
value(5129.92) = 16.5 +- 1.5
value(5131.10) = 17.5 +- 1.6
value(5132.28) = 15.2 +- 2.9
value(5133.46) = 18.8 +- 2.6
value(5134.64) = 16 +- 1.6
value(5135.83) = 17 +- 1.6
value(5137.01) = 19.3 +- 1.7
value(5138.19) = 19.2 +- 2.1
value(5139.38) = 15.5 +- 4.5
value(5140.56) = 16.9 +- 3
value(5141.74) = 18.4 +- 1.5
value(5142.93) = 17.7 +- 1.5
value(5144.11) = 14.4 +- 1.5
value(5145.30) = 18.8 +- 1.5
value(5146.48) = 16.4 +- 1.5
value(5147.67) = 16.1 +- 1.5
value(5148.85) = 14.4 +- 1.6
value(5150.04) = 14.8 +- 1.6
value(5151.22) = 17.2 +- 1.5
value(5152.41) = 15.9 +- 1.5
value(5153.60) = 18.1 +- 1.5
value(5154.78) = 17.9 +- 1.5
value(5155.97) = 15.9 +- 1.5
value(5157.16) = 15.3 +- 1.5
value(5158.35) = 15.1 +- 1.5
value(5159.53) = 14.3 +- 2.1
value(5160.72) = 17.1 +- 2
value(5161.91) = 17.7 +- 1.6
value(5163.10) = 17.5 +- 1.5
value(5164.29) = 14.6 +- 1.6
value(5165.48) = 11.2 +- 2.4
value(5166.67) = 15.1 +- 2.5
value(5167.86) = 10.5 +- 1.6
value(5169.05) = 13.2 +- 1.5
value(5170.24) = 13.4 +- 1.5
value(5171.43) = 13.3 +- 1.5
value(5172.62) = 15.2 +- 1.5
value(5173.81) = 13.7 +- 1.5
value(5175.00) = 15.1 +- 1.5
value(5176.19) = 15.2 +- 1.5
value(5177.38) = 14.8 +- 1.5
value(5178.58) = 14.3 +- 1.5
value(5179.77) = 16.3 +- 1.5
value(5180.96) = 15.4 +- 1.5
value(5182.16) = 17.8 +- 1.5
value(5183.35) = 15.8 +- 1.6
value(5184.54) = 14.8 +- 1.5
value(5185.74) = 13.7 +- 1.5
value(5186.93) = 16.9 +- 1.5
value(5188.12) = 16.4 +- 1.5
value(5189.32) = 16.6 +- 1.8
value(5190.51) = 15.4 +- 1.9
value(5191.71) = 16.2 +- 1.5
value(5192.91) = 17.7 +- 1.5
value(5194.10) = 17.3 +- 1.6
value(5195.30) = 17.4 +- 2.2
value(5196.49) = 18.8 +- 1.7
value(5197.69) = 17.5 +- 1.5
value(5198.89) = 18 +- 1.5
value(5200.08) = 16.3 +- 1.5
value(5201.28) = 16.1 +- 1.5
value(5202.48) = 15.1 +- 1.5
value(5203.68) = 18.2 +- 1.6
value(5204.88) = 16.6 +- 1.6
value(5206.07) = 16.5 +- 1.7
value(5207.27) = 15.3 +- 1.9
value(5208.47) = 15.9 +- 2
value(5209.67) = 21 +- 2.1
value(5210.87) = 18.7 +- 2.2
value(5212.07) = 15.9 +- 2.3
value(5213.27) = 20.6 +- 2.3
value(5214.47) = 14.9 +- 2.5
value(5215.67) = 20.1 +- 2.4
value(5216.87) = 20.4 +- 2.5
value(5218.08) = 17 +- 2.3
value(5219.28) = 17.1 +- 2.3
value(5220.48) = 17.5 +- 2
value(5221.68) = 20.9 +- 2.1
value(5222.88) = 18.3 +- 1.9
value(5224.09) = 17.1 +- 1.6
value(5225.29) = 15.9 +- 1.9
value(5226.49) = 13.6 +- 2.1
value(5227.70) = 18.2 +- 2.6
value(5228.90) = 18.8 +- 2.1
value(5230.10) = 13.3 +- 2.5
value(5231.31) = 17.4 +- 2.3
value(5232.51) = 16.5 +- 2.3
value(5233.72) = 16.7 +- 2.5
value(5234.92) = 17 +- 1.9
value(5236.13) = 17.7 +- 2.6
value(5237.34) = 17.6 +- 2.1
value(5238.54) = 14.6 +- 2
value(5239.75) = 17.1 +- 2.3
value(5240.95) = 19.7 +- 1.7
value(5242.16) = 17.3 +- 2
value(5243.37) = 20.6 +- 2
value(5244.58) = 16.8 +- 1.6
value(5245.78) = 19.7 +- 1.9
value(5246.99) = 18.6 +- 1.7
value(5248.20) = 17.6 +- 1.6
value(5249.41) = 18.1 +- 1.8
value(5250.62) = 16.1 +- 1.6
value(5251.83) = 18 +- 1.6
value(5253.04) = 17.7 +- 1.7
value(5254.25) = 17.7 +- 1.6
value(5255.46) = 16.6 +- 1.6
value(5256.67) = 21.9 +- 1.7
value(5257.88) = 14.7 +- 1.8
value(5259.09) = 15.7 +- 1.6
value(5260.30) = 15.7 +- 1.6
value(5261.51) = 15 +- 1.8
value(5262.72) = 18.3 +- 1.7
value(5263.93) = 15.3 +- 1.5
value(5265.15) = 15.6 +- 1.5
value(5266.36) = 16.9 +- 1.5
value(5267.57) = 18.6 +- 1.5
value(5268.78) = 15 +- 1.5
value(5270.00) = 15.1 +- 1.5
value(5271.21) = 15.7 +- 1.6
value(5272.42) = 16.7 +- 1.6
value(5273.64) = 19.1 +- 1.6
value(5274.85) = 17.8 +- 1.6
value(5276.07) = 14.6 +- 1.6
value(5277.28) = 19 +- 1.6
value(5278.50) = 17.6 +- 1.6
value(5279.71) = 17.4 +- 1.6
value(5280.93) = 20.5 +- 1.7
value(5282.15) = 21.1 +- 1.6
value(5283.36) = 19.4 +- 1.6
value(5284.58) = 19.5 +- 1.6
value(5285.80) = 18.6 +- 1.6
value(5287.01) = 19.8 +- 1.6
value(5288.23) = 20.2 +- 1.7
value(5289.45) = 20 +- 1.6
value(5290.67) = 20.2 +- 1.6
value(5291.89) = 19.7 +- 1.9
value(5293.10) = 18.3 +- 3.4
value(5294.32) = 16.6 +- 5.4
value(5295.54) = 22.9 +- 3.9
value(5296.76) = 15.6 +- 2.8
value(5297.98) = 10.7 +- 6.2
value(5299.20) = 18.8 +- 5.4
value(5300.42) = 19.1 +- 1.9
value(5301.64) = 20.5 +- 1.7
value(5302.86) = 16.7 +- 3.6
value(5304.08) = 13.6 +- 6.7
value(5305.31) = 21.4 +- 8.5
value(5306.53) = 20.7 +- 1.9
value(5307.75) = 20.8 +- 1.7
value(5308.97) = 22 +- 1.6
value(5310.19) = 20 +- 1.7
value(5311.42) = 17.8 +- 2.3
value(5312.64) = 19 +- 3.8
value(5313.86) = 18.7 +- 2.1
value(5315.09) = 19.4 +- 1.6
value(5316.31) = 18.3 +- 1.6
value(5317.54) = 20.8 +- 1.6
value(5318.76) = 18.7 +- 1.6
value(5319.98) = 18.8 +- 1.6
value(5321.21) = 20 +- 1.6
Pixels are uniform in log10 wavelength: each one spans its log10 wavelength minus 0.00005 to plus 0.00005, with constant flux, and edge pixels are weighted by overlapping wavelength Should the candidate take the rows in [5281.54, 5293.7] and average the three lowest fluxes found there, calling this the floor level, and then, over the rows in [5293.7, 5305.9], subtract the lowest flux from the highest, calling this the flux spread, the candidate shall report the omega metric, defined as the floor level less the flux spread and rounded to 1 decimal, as 6.6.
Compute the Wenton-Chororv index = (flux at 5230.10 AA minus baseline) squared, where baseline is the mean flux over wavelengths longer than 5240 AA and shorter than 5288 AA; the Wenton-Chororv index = 19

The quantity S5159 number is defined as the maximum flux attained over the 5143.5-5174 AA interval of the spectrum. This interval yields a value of 18.8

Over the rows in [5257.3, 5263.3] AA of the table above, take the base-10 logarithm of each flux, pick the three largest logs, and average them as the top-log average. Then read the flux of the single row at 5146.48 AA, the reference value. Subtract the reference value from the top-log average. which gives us -15.2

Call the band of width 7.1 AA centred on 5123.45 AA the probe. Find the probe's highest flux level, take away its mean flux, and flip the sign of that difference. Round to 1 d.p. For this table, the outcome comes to -1.5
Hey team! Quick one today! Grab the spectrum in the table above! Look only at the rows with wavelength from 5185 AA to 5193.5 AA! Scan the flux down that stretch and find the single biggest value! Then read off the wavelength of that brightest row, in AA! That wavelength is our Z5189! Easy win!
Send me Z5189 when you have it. 5192.91 AA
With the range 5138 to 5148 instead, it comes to 5138.19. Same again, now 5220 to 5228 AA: 5221.68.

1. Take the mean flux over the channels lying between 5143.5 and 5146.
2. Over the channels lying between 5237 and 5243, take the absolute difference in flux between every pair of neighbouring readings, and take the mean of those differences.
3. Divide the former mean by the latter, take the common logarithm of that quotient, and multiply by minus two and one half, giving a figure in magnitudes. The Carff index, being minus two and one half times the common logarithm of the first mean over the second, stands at -2.0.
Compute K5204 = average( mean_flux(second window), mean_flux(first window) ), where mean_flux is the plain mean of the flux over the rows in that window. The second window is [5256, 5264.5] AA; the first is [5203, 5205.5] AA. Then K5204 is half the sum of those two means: 17.0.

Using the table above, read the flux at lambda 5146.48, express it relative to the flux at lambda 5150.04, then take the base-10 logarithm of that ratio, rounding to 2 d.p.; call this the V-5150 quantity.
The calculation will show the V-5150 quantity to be 0.04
